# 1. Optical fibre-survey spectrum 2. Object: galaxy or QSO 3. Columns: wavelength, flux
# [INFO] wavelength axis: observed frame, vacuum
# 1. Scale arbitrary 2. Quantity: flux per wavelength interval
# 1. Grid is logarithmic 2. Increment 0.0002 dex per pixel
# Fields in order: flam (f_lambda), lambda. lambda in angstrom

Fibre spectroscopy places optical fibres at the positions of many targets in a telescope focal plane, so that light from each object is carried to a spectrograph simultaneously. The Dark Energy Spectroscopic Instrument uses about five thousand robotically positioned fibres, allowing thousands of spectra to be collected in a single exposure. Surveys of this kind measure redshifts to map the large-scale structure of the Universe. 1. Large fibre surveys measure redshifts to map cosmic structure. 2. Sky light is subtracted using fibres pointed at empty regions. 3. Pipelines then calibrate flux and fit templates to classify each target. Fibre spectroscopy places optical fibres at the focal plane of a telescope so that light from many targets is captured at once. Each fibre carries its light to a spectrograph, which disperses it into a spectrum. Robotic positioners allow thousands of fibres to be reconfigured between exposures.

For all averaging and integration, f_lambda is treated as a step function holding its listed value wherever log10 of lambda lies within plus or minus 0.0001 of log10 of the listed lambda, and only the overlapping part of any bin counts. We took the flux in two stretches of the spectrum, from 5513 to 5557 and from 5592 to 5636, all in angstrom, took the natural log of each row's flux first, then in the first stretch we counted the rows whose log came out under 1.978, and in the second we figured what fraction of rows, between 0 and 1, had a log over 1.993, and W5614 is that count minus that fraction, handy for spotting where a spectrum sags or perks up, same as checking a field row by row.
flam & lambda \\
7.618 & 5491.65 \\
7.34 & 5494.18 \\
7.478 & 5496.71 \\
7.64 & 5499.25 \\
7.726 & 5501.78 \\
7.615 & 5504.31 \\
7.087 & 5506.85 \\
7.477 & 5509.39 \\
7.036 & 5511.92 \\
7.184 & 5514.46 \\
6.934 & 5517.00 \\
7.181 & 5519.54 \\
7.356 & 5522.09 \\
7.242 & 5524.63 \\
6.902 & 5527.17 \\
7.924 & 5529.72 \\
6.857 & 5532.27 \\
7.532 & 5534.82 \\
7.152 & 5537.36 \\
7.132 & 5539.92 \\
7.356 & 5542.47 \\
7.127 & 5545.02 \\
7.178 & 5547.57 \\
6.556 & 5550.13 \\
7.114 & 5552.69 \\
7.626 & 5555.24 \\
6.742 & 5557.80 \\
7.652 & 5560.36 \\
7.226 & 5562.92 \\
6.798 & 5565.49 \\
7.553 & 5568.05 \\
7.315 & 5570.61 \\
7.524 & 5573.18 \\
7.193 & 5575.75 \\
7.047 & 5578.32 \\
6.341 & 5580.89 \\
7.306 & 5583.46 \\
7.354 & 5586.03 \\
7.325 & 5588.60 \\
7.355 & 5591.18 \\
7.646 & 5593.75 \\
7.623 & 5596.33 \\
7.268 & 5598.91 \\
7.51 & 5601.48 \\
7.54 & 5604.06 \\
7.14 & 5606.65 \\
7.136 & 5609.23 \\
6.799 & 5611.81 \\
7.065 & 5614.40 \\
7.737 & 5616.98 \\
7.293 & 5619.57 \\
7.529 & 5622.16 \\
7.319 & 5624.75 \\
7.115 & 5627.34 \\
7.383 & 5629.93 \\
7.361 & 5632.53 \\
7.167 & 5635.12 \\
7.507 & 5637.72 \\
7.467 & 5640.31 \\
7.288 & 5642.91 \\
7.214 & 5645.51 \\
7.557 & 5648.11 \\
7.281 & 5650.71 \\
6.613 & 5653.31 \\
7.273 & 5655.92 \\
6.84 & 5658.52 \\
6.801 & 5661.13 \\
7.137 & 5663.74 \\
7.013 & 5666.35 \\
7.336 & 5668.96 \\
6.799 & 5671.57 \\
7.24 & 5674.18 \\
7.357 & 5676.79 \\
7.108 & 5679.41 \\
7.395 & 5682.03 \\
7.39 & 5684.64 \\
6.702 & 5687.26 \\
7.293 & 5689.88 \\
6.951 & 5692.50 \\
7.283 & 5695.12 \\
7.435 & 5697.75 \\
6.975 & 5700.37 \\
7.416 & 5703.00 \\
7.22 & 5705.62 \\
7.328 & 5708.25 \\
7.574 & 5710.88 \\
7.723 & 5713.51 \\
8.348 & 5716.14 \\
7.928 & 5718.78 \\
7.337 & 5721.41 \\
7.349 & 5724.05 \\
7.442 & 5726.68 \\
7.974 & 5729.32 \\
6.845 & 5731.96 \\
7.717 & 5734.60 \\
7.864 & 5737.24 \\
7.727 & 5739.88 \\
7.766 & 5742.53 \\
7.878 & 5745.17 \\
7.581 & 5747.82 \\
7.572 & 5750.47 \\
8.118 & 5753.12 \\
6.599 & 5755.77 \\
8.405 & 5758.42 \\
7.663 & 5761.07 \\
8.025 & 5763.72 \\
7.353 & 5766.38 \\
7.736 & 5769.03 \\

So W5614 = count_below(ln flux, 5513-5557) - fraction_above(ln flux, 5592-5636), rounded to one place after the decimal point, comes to 10.5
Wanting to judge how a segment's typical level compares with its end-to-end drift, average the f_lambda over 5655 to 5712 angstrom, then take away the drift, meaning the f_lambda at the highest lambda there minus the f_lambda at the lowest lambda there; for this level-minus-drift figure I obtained 6.9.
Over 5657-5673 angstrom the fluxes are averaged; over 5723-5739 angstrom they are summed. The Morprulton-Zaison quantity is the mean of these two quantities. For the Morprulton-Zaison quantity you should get 26.1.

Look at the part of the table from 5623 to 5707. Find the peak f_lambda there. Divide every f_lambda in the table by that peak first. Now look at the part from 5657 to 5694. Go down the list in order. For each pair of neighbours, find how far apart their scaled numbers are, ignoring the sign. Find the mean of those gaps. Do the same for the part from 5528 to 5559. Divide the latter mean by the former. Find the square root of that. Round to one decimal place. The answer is 1.2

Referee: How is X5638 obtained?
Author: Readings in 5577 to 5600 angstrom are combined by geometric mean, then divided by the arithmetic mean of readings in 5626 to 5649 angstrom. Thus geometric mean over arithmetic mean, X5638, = 0.99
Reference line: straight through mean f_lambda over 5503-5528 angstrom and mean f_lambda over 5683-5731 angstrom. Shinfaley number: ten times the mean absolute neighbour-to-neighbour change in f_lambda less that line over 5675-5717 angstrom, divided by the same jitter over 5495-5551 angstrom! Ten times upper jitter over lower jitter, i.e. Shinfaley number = 9.3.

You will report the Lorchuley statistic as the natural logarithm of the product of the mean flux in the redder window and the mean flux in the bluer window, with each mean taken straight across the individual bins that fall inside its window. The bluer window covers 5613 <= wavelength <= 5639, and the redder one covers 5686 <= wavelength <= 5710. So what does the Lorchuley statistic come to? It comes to 3.97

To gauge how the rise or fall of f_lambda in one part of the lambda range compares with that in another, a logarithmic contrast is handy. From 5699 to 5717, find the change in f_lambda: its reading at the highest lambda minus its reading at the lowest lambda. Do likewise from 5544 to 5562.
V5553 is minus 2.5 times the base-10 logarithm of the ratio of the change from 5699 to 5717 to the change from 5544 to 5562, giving -1.0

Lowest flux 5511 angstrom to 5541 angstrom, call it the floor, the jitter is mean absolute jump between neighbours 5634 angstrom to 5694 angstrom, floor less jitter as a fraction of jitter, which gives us 20.3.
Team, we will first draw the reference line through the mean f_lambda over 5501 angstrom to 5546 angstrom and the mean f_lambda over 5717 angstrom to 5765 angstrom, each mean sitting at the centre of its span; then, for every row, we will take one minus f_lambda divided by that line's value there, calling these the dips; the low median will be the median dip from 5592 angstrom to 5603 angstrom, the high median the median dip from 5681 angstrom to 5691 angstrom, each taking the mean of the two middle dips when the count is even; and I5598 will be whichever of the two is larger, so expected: 0.029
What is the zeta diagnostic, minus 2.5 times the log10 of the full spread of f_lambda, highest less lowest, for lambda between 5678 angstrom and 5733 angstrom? -0.54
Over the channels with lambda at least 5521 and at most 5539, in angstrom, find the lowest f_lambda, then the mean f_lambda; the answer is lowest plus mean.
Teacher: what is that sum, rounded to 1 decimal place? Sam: 14.1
